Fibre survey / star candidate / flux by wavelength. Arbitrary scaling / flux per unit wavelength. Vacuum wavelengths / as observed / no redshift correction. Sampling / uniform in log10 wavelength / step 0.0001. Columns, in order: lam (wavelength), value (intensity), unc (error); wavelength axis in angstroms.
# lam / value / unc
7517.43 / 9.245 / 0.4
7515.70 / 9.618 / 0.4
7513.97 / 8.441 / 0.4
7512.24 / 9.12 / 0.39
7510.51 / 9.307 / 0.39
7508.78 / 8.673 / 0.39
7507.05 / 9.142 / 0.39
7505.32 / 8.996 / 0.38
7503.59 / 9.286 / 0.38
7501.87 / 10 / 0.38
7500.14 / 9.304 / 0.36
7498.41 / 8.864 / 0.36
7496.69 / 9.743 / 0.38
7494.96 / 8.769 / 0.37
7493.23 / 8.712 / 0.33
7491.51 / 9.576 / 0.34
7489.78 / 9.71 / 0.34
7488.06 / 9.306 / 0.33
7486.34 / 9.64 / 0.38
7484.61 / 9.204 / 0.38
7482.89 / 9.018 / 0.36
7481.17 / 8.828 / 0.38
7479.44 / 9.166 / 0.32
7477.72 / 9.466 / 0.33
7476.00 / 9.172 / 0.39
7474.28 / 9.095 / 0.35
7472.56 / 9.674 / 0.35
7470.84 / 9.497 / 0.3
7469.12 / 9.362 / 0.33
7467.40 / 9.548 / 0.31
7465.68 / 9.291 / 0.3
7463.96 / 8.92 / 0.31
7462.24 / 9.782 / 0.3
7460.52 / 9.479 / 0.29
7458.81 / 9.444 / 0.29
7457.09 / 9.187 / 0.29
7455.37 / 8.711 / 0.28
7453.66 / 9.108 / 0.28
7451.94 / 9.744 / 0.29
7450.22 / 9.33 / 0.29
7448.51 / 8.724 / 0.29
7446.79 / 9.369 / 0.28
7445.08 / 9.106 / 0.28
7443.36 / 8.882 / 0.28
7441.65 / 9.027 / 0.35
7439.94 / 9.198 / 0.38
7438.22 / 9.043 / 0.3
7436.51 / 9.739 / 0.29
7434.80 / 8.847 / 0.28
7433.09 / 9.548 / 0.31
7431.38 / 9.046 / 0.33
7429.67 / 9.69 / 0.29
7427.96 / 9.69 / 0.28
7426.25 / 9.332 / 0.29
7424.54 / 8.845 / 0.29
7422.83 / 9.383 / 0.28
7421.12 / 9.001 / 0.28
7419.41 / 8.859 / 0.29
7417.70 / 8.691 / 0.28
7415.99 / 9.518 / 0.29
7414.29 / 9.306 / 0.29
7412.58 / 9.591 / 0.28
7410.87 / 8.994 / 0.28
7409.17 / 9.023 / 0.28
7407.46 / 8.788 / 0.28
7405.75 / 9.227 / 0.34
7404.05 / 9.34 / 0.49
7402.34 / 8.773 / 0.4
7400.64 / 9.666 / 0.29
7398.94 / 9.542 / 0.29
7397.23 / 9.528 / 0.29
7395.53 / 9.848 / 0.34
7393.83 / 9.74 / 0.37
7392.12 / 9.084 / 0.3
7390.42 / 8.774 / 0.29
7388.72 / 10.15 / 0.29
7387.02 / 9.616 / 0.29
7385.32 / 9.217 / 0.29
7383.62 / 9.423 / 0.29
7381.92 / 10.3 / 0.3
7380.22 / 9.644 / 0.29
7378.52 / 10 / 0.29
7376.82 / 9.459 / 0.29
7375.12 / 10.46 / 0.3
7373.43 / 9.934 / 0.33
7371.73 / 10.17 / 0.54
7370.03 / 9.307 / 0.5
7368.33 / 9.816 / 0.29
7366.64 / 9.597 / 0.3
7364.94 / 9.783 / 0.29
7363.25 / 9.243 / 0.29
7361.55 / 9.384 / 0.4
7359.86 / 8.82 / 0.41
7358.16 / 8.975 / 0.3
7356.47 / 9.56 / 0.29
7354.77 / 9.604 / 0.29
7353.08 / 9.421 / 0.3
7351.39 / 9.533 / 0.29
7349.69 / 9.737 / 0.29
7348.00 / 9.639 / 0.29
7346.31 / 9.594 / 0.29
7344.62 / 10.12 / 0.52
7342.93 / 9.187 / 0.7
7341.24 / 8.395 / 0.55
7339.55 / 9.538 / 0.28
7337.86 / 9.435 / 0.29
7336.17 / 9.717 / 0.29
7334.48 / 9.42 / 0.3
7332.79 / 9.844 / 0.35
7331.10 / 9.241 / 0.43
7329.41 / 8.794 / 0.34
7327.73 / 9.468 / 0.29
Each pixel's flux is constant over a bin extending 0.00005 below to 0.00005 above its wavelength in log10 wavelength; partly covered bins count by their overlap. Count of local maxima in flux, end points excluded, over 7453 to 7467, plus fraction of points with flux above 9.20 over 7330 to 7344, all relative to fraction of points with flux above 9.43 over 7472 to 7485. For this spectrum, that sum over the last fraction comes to 7.0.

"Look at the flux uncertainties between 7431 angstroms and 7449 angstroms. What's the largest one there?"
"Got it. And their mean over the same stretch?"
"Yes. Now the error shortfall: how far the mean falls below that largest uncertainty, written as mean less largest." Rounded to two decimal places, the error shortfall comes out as -0.07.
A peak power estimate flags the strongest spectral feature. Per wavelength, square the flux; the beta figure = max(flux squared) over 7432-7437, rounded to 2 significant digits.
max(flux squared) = 95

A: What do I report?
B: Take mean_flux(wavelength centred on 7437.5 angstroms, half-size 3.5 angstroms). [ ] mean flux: 9.21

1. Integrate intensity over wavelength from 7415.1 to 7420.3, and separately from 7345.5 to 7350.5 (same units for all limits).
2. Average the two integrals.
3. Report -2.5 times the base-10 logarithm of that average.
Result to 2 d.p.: -4.19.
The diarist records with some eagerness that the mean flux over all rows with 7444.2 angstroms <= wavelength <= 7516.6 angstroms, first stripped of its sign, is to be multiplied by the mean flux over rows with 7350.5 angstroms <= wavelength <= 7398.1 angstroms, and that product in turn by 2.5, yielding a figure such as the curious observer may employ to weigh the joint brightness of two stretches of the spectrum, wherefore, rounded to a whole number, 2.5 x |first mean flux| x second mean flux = 222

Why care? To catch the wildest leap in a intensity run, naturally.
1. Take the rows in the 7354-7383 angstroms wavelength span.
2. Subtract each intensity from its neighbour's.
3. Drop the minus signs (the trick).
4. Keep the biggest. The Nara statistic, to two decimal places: 1.00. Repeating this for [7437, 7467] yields 0.86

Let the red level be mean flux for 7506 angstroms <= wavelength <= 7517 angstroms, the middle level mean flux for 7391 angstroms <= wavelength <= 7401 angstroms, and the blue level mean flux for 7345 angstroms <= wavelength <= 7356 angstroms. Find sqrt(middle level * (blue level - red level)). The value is 2.3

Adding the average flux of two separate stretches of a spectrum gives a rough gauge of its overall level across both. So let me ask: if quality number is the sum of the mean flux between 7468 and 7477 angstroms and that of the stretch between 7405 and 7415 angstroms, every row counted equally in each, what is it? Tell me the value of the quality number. 18.51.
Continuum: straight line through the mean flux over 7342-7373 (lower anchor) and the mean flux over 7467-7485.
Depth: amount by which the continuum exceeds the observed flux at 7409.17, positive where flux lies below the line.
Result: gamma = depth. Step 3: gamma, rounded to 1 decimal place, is 0.4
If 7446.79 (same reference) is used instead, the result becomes 0.0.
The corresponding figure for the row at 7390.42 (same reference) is 0.7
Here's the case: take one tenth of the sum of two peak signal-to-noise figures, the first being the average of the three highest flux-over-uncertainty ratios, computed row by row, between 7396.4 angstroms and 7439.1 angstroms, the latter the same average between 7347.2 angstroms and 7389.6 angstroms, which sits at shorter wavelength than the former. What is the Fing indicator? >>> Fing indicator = 6.89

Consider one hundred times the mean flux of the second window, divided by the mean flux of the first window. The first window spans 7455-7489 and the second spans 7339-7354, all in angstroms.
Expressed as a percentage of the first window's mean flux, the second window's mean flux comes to 102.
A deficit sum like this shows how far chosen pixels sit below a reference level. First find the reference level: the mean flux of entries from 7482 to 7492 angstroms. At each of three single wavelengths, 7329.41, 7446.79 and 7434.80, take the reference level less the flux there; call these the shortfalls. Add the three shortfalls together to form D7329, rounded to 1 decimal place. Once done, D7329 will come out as 1.2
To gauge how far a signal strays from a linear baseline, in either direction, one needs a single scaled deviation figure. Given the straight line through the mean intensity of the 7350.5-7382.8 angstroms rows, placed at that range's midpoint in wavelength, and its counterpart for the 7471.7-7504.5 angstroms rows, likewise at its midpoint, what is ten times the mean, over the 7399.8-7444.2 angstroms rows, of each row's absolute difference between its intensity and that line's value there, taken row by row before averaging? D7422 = 3.7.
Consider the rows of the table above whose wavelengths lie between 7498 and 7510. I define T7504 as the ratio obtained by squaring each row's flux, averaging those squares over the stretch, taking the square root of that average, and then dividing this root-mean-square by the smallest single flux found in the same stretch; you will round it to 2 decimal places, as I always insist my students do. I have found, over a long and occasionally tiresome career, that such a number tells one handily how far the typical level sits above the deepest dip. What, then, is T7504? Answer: 1.06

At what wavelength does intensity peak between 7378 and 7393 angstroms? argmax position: 7381.92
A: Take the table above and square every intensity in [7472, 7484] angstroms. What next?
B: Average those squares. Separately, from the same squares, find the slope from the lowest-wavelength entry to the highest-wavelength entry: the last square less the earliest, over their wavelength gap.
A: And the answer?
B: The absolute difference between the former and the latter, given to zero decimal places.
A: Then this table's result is 86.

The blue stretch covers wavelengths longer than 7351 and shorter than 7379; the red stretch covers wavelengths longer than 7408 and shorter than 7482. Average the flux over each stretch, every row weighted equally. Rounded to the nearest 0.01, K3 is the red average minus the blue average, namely -0.35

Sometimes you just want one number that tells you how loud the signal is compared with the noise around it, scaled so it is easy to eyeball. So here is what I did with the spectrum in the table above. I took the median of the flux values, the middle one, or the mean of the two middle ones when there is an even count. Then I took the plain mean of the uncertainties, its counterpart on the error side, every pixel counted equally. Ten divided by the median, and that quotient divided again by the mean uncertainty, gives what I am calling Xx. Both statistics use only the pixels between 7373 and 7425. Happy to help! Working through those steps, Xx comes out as 3.47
